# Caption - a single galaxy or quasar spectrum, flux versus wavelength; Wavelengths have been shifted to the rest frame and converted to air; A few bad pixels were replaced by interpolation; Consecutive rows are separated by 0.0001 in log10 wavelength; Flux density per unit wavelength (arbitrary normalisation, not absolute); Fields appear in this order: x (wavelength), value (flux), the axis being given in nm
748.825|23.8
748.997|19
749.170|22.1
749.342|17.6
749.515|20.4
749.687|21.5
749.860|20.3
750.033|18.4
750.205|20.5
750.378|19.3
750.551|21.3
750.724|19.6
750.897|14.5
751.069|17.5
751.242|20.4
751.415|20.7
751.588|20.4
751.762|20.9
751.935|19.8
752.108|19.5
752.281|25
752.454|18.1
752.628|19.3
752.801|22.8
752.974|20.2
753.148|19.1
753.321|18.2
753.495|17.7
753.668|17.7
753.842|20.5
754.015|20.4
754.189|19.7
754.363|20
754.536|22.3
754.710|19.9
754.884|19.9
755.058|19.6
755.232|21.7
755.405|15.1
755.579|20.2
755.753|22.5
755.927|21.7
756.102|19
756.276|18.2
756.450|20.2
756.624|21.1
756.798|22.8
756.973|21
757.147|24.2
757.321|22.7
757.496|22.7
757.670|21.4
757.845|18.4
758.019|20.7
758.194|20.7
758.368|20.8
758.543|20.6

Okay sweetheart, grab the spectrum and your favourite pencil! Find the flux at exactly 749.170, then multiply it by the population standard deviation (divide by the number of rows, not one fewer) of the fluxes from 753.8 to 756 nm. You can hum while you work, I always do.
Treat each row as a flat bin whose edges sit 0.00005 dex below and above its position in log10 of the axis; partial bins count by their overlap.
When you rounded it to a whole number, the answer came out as 39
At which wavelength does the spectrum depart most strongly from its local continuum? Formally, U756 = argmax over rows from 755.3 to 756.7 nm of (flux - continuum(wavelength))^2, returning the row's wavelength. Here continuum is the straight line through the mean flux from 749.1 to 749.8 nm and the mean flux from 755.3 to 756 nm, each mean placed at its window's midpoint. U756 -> 755.405 nm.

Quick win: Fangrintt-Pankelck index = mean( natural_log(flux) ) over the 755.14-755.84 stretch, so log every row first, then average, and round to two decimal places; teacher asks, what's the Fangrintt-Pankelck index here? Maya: 2.98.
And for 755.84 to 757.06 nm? 3.02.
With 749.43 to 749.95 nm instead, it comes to 3.03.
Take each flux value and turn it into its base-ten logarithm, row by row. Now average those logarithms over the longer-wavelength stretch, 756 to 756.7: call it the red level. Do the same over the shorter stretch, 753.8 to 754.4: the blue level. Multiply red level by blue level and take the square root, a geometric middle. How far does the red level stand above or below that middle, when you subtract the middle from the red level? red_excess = -0.006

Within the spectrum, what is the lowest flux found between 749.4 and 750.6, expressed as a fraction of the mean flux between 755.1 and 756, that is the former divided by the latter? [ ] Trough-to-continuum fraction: 0.91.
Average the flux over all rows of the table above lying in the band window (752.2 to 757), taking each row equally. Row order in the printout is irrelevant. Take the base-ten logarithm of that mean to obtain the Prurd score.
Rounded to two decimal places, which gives 1.30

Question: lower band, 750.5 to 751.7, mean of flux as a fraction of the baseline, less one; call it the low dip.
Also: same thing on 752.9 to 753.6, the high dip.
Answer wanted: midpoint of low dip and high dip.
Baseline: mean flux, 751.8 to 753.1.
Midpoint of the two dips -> -0.081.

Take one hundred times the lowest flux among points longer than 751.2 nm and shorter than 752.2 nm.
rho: 1950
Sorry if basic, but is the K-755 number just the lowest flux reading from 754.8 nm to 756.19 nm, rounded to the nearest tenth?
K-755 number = 15.1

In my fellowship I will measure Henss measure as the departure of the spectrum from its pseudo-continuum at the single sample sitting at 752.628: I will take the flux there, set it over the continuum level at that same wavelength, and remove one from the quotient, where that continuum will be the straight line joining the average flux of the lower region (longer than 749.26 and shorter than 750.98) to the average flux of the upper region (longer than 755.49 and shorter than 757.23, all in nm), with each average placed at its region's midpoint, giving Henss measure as -0.037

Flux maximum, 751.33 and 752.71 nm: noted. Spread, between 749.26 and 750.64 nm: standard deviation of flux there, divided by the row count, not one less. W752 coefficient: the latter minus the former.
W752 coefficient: -23.7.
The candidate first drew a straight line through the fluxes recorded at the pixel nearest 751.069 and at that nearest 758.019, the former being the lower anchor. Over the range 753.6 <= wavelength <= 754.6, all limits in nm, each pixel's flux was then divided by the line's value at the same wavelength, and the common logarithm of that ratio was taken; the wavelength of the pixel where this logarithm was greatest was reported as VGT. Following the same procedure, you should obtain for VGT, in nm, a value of 754.536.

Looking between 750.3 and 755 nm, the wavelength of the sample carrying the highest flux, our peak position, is 752.281 nm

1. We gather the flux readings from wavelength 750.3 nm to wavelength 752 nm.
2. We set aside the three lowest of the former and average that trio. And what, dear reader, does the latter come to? 17.1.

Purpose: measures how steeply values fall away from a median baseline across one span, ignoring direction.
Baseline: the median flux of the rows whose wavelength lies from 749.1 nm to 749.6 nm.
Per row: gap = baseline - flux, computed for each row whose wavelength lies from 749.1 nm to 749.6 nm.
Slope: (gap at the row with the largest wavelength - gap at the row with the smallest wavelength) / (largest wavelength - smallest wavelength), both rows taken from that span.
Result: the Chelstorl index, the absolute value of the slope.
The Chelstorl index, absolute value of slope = 4.9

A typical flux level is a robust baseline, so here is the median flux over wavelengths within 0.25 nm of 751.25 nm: 20.4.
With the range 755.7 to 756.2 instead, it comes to 21.7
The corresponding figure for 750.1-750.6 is 20.5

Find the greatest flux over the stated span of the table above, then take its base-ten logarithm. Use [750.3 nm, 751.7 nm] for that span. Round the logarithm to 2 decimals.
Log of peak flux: 1.33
